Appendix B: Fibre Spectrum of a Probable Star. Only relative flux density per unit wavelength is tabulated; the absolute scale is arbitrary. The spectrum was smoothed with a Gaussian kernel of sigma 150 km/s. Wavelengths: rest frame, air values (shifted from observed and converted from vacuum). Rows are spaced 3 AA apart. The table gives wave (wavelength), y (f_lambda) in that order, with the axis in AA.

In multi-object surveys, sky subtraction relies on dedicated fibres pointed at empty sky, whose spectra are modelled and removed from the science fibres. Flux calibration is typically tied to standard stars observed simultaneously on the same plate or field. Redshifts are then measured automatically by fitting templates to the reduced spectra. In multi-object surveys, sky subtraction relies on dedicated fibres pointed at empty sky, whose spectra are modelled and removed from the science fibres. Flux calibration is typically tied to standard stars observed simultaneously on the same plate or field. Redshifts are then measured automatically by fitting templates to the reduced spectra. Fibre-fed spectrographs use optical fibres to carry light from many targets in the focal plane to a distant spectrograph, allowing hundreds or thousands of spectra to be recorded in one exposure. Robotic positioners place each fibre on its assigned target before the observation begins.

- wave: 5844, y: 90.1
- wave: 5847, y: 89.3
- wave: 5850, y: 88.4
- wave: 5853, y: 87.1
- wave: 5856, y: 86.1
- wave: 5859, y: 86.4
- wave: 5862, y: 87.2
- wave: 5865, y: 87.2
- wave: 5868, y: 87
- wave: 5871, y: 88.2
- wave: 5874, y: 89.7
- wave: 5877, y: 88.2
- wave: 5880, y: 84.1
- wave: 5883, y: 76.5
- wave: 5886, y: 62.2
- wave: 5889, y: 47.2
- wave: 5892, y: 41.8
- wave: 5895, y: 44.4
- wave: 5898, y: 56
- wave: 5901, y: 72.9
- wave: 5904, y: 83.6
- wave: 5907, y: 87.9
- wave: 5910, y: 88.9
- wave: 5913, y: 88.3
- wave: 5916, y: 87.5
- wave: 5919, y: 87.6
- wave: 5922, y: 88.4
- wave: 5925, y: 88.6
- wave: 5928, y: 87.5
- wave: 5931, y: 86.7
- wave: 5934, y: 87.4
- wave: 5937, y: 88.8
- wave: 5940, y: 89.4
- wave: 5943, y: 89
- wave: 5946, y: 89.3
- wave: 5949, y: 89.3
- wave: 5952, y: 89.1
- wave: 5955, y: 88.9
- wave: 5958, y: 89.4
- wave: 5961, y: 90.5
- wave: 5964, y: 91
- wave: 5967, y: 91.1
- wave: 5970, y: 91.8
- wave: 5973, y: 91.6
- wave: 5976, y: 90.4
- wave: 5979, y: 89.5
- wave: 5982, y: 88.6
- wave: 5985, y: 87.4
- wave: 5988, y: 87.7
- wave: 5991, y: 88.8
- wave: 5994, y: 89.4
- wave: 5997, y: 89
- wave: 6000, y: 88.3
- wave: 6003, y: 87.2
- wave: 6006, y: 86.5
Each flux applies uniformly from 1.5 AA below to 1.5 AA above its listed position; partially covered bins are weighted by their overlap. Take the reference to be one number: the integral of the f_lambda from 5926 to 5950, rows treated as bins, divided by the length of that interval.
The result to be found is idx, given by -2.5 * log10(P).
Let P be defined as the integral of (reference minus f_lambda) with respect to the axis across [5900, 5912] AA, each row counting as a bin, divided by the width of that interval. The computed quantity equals -2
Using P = 4.4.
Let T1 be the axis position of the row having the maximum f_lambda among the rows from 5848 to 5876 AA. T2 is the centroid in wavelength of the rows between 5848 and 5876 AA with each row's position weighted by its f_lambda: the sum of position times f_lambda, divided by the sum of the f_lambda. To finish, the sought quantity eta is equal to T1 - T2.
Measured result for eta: 12.0 AA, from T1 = 5874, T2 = 5862.0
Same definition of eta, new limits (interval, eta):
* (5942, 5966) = 10.5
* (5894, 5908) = 5.0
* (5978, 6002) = -10.5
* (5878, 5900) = -7.8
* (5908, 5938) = -13.5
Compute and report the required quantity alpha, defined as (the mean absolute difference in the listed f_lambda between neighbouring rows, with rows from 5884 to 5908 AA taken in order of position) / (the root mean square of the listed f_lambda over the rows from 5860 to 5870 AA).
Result 0.109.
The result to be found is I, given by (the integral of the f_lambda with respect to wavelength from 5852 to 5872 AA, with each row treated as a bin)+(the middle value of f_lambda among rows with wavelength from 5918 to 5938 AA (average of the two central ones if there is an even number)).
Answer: 1828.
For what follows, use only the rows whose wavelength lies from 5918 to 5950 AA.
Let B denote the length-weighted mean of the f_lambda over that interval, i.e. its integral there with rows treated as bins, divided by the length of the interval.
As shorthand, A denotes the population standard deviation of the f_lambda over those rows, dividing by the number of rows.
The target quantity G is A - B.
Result -87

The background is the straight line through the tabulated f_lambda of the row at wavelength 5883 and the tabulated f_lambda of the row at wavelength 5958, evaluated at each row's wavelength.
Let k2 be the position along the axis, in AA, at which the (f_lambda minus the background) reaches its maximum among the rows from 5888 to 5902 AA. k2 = 5901 AA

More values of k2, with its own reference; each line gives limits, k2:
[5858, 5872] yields 5862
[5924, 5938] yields 5925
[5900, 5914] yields 5910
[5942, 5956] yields 5943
